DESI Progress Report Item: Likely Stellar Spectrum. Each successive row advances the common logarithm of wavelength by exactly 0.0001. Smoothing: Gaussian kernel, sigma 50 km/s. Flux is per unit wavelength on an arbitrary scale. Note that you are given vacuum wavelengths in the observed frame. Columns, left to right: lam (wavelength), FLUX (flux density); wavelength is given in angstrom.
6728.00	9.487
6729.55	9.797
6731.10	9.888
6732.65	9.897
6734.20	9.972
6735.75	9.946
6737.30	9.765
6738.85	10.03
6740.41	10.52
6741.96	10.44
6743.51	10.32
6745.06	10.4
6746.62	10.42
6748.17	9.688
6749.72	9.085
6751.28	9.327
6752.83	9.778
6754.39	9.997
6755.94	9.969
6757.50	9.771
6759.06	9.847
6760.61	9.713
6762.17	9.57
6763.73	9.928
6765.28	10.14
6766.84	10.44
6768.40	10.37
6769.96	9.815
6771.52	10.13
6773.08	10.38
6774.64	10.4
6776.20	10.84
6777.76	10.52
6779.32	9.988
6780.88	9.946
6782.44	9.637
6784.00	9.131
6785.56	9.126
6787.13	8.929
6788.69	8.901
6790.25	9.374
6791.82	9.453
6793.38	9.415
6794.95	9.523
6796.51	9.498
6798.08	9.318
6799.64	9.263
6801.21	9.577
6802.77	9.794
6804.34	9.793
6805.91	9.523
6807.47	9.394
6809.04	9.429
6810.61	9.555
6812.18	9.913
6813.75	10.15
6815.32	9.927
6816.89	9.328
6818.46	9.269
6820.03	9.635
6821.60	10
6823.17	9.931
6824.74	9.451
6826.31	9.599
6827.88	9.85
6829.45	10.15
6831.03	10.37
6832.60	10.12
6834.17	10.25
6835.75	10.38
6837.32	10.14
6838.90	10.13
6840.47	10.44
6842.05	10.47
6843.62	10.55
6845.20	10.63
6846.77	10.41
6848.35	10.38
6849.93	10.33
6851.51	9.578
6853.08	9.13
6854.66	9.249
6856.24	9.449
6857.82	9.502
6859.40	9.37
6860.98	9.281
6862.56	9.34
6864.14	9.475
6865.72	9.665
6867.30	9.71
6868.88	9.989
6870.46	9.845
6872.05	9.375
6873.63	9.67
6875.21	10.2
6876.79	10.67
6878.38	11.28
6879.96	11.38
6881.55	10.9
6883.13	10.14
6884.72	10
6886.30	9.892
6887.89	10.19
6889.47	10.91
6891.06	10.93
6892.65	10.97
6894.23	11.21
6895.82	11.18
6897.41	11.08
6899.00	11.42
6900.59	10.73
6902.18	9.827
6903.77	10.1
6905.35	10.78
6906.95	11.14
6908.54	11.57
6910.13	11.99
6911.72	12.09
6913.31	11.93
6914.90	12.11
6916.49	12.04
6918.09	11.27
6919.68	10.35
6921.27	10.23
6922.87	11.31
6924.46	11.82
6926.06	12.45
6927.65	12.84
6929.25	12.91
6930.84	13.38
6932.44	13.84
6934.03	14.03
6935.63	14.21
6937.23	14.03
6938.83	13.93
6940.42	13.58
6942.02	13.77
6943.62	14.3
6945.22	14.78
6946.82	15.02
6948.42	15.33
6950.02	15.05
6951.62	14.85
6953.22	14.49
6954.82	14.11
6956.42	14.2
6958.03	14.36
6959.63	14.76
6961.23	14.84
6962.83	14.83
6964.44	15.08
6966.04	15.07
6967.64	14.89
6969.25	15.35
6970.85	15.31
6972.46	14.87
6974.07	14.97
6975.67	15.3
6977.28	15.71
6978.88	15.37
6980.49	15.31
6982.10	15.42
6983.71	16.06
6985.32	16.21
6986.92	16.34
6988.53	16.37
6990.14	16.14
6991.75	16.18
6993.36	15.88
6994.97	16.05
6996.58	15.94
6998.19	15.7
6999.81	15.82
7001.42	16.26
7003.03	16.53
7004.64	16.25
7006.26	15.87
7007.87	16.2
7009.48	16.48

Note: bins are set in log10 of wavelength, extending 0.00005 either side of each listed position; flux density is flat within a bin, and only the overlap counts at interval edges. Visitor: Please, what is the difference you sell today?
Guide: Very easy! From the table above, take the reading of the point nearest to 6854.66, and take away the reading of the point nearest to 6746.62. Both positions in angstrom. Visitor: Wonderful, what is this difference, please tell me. -1.2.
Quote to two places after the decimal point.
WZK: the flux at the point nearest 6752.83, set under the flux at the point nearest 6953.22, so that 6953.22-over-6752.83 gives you 1.48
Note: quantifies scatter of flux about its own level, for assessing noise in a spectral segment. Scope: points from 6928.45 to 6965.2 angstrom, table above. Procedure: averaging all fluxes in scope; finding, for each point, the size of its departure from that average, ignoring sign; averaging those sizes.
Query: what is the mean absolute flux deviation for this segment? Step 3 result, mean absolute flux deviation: 0.50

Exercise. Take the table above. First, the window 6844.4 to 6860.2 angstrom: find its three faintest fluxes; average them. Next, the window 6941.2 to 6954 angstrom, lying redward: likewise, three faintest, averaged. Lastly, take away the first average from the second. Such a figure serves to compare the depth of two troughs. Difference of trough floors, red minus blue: 4.9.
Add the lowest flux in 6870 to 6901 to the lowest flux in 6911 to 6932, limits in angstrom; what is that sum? 19.6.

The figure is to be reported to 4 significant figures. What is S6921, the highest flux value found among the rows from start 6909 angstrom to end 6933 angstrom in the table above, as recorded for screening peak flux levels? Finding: 13.84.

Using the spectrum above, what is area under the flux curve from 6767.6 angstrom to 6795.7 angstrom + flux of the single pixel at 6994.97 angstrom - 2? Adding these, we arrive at 289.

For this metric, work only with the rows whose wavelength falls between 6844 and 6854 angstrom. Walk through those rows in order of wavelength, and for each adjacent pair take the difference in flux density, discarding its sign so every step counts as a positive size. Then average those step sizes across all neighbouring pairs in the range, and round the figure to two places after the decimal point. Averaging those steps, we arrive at 0.30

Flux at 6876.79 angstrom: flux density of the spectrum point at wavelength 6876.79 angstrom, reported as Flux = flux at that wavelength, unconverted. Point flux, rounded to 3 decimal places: 10.670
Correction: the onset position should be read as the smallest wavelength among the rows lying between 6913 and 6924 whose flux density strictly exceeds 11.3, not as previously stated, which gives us 6913.31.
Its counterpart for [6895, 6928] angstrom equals 6899.00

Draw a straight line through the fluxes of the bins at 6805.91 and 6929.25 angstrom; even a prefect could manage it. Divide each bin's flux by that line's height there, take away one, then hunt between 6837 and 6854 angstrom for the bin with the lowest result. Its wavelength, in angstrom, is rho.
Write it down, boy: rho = 6853.08 angstrom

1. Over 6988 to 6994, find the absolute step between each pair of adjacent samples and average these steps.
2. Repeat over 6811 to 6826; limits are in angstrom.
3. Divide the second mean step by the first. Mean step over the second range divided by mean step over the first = 1.6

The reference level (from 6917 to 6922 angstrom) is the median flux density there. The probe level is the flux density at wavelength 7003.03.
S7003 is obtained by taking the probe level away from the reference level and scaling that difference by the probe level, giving -0.37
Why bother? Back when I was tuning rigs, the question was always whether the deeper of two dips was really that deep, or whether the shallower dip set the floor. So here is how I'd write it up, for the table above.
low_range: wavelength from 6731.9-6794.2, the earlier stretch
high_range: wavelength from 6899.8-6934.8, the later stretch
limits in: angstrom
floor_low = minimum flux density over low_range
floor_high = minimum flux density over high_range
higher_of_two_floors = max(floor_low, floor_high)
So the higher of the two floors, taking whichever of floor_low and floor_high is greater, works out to 9.8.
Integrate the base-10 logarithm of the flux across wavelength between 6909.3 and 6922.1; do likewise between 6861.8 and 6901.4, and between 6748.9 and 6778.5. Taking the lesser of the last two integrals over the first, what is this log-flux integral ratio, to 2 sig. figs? 2.2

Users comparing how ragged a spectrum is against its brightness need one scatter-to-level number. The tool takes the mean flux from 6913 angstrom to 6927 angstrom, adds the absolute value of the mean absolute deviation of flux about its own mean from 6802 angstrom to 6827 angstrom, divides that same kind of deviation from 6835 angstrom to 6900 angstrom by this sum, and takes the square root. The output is 0.218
